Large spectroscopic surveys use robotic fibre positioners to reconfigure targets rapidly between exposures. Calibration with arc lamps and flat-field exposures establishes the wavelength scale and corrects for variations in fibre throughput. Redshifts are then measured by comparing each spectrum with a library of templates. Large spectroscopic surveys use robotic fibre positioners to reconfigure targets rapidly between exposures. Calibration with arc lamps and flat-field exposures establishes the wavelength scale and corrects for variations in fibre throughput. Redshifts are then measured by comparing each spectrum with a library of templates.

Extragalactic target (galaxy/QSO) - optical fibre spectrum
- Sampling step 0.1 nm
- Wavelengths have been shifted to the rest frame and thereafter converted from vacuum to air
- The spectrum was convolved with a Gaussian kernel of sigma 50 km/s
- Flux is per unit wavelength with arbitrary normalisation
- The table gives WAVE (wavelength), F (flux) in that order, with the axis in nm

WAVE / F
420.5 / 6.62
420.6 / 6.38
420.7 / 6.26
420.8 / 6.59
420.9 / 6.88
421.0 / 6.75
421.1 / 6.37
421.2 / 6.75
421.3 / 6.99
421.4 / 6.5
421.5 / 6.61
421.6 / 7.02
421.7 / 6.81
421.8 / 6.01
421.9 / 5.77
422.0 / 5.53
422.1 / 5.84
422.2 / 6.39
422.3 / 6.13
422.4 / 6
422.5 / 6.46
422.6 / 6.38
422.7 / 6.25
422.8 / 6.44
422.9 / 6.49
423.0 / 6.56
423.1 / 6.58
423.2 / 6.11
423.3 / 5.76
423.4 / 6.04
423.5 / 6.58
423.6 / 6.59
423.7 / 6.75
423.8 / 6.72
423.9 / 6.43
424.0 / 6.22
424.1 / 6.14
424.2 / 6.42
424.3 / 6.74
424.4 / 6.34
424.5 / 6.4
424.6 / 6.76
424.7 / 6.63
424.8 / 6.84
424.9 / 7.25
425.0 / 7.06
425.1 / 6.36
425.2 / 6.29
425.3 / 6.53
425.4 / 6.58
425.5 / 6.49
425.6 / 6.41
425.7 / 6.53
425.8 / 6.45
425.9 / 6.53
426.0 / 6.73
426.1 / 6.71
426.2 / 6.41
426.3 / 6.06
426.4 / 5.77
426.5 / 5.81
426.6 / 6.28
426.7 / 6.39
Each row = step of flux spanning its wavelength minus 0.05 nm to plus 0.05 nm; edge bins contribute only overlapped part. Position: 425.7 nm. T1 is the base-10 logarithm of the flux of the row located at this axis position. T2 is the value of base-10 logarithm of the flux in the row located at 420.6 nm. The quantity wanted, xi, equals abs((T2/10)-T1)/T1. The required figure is 0.901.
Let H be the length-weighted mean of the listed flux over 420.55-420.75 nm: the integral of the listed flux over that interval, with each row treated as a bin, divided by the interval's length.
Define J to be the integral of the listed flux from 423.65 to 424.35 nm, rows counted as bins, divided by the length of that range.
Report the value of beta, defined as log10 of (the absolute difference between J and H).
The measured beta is -0.77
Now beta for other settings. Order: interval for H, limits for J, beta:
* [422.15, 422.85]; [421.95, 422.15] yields -0.22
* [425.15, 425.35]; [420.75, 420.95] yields -0.49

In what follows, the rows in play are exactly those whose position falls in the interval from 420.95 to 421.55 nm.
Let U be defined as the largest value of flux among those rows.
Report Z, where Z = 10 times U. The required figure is 69.9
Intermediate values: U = 6.99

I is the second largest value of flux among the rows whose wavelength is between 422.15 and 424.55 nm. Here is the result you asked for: 6.74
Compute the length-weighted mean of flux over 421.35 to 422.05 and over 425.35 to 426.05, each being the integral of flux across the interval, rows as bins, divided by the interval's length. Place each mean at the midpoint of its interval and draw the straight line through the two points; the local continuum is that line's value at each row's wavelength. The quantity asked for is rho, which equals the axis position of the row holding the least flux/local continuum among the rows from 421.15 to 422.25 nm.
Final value 422.0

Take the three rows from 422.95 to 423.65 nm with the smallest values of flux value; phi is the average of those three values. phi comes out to 6.0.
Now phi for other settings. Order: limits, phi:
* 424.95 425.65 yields 6.4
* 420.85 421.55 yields 6.5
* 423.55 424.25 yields 6.3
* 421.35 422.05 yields 5.8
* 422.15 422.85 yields 6.1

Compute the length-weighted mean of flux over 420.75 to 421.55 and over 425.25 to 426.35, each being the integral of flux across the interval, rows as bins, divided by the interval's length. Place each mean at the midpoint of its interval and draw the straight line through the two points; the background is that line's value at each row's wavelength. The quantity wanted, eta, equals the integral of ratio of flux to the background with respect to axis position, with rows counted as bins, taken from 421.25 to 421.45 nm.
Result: 0.202 nm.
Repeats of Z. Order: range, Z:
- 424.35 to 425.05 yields 72.5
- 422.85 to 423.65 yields 65.9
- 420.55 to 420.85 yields 65.9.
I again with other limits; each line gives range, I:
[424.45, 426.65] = 7.06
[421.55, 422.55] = 6.81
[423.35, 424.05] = 6.72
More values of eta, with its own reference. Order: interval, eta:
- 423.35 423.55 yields 0.192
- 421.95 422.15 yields 0.171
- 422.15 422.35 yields 0.189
